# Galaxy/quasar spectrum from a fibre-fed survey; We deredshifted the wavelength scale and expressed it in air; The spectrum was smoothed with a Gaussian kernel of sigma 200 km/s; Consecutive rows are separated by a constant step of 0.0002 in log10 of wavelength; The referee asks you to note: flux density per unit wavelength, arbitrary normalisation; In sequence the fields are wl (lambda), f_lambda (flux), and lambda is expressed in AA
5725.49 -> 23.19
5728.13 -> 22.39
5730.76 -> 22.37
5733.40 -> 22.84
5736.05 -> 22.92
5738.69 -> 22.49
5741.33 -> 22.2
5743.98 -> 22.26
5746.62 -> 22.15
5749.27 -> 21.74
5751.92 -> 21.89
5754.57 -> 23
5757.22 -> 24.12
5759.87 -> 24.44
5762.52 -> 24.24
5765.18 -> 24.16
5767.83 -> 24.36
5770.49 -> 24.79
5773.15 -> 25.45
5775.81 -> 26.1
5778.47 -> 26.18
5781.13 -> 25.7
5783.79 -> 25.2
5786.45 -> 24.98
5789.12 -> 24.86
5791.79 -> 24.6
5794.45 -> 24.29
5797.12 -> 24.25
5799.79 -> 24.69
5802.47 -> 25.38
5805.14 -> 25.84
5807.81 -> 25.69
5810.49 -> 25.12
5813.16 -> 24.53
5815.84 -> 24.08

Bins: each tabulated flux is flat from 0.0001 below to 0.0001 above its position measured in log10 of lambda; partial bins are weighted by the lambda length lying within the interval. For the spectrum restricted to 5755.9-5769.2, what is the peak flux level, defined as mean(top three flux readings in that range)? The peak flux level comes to 24.3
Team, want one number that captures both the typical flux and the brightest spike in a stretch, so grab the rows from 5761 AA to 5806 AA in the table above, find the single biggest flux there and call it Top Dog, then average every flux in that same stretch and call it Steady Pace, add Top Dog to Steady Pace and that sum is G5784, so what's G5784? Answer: 51.2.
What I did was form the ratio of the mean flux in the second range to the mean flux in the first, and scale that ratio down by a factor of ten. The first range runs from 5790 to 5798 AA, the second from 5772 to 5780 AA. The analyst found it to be 0.106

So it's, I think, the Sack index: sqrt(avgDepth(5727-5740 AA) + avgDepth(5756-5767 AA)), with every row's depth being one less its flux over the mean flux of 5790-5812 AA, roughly 0.35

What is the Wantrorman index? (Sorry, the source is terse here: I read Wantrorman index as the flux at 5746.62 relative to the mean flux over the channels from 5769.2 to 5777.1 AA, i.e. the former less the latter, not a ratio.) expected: -3.3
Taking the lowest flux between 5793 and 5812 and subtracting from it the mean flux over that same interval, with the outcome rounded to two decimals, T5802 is -0.79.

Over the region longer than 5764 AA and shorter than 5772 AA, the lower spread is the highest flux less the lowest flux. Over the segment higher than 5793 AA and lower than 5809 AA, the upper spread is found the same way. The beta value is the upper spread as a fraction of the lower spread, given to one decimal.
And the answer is 2.5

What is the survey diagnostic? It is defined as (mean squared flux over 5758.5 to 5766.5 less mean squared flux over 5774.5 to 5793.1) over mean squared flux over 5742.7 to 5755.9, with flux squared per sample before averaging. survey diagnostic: -0.11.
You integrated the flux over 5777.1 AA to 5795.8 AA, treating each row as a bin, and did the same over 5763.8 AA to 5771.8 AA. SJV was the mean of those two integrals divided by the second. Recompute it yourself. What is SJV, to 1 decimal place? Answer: 1.7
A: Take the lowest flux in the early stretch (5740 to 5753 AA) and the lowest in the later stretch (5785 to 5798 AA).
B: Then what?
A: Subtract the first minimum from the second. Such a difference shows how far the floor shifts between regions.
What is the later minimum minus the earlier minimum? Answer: 2.5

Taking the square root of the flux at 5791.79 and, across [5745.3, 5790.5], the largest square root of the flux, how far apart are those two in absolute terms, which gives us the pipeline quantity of 0.157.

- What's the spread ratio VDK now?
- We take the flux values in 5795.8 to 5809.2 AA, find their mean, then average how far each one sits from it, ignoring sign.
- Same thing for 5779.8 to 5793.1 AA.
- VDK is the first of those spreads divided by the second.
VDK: 1.8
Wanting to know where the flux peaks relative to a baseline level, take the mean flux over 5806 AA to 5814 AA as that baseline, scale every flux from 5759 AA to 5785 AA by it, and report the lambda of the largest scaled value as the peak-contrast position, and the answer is 5778.47 AA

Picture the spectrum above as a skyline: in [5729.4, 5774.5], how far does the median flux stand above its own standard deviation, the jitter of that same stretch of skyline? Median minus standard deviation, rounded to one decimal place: 21.8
